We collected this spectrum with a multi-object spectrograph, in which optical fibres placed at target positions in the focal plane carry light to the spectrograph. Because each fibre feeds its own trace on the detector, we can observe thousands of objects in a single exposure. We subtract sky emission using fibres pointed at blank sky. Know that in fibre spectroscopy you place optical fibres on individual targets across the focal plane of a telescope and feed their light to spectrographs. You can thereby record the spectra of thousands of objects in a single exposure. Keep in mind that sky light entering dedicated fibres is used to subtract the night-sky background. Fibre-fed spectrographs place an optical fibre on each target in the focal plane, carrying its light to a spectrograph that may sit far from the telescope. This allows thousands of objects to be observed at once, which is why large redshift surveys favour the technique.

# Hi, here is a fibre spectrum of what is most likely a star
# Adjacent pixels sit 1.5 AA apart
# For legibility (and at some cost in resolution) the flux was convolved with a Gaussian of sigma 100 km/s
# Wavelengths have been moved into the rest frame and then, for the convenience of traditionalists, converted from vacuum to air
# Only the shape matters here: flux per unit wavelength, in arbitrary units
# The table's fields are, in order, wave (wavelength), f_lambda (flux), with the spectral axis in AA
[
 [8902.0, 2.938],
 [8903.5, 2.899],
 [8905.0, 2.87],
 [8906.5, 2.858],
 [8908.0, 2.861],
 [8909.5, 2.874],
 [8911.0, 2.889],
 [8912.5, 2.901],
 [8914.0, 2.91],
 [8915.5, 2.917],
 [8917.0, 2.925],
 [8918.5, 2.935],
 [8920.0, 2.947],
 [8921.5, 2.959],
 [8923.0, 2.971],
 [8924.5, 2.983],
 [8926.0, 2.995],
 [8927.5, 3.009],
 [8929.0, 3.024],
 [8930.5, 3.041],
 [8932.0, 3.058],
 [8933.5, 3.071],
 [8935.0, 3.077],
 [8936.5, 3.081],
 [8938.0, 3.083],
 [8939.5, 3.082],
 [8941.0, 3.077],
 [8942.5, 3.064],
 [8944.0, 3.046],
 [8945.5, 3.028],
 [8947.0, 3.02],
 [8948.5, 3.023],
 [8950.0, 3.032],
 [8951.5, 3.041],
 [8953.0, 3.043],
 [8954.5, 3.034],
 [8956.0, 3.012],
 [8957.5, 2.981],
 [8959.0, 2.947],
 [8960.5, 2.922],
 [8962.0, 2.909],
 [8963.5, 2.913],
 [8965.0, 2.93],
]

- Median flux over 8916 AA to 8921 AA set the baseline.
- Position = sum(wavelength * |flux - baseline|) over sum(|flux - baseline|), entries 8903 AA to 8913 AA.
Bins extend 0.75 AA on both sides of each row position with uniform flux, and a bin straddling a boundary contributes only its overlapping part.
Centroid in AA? 8907.8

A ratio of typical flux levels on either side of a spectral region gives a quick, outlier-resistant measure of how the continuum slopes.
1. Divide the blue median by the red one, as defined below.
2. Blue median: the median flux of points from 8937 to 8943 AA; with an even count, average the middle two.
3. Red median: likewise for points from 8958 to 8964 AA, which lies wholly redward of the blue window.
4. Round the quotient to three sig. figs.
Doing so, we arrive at 1.06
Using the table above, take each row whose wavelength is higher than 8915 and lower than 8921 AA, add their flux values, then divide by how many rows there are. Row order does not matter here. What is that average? 2.93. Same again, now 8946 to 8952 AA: 3.03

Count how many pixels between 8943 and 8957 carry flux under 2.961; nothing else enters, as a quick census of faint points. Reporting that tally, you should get 0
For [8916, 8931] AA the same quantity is 4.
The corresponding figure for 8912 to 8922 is 7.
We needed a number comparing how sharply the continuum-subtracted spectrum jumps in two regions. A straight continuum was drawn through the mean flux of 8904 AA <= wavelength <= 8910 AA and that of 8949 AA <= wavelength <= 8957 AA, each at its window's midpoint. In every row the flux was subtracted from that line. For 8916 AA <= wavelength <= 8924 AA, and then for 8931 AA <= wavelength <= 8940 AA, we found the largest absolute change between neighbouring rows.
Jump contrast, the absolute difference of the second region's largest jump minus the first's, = 0.0010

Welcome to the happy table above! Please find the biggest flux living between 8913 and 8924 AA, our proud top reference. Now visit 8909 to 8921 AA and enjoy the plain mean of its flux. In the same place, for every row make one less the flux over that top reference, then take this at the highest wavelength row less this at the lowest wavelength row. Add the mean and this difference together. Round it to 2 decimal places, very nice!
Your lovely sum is 2.89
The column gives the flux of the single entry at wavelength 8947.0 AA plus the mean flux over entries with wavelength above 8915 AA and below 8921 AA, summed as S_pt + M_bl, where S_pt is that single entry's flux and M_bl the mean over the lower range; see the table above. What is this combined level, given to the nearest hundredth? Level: 5.95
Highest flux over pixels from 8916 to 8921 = 2.947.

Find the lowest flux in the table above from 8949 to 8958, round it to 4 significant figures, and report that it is 2.981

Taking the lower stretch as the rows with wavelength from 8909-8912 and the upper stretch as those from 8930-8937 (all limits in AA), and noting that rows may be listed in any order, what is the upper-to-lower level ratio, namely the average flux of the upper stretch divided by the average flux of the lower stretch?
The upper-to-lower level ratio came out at 1.06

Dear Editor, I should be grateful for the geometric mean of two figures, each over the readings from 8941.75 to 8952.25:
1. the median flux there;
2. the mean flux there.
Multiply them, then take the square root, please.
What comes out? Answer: 3.03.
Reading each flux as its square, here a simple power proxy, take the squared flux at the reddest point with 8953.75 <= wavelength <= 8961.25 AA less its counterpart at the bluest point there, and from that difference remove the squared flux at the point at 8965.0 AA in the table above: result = -9.25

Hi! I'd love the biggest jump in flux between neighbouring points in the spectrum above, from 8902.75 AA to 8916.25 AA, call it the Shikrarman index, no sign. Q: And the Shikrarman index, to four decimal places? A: 0.0290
